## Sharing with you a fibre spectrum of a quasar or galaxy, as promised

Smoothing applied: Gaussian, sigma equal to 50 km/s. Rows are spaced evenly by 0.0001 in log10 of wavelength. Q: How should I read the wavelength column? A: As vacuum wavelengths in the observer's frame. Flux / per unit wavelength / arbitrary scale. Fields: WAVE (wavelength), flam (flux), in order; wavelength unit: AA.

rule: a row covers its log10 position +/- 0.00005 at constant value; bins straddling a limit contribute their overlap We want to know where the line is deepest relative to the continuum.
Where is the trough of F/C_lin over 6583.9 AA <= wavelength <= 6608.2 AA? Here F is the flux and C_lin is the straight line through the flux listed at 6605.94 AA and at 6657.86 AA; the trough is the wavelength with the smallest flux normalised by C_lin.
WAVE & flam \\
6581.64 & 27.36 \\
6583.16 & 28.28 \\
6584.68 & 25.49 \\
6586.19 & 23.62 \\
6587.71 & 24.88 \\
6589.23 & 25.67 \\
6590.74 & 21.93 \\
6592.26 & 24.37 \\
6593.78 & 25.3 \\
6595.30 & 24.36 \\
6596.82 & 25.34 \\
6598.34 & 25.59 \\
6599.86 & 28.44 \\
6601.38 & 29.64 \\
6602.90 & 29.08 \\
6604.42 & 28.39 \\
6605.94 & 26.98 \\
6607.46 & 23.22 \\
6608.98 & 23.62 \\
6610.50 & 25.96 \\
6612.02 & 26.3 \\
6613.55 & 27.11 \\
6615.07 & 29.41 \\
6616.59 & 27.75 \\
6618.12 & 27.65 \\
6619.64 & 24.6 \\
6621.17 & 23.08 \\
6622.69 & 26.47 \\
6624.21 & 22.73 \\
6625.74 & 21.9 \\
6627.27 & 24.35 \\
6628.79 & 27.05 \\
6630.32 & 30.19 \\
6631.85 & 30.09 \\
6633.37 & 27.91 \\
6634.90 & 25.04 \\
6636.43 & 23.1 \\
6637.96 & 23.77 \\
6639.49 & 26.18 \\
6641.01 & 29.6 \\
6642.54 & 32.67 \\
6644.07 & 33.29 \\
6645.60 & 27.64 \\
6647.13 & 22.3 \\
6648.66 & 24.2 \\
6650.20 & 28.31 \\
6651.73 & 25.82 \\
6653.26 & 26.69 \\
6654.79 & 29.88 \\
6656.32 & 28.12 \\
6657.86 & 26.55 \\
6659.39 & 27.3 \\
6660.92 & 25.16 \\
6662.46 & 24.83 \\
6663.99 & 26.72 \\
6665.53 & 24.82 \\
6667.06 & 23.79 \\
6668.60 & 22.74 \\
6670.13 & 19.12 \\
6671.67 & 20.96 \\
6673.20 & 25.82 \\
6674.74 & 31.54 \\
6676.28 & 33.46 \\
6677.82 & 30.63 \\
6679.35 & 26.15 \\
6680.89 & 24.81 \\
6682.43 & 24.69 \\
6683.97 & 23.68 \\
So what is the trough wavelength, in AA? 6590.74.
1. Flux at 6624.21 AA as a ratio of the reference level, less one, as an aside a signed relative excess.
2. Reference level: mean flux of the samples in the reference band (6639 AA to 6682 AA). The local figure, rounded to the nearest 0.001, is -0.150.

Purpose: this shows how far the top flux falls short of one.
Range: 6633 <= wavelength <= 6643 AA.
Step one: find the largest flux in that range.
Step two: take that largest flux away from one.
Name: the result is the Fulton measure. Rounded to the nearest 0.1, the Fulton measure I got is -31.7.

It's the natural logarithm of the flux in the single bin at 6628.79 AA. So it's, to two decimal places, 3.30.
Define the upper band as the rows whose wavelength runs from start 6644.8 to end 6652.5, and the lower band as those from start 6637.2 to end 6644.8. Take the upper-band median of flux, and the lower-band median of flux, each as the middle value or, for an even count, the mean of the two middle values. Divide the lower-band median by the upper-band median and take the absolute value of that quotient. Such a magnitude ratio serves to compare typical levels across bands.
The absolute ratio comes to 1.15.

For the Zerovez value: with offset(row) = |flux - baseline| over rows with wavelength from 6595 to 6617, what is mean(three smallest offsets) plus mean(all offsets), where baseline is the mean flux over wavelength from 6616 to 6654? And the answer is 2.13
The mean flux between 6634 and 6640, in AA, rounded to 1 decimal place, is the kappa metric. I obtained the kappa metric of 24.5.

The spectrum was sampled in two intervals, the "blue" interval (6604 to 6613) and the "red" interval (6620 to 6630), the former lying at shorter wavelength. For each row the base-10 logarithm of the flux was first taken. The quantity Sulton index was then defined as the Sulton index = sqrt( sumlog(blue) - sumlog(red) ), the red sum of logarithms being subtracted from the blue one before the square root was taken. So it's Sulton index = 0.39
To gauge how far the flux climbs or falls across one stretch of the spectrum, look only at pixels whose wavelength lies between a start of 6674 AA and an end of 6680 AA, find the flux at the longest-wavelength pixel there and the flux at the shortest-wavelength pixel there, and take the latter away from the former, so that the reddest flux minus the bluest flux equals -5.4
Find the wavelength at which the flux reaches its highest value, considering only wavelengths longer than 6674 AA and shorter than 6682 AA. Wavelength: 6676.28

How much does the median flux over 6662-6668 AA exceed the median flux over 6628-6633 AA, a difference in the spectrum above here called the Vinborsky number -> -5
